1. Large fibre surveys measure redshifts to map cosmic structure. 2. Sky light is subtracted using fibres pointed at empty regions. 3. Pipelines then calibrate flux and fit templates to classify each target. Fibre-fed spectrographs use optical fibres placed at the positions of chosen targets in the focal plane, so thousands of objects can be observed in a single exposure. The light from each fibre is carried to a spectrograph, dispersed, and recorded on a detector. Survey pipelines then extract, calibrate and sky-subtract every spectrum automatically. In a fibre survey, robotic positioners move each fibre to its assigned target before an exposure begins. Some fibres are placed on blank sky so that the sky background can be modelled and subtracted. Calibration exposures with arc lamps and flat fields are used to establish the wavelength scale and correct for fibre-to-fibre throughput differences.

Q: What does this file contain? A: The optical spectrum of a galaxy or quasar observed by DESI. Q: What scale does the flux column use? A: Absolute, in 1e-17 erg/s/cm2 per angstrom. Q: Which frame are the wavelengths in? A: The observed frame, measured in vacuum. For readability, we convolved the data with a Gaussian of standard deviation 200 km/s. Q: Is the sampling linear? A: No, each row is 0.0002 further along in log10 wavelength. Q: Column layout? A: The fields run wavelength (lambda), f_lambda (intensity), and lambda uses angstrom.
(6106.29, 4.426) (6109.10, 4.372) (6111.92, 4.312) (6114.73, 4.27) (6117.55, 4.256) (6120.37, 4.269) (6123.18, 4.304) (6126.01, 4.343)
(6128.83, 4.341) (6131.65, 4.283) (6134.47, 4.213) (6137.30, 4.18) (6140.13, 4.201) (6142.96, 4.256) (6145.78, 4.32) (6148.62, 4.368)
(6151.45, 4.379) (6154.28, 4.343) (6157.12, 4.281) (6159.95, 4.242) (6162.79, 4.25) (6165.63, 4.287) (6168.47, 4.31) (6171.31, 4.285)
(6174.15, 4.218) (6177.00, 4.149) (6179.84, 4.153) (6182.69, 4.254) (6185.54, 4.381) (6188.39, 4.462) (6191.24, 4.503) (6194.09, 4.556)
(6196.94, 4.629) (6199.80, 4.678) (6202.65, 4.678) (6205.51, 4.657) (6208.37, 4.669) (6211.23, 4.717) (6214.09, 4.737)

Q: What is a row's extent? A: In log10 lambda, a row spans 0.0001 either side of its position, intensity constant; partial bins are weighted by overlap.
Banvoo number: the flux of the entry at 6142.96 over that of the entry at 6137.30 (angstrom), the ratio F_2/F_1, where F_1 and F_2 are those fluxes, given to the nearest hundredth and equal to 1.02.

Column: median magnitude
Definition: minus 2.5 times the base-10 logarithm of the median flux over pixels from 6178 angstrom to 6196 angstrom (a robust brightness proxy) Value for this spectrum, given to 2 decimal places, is -1.61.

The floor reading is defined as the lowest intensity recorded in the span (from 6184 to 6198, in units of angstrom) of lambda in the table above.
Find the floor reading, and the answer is 4.381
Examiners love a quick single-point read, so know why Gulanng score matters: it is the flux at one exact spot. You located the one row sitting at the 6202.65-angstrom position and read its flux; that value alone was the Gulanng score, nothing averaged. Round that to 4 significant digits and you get 4.678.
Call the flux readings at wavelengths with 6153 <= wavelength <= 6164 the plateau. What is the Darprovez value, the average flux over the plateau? 4.28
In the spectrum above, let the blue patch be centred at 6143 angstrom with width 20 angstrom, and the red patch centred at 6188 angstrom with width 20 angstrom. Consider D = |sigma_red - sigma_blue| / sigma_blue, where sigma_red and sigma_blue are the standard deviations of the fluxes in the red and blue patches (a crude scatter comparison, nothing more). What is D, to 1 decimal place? 1.1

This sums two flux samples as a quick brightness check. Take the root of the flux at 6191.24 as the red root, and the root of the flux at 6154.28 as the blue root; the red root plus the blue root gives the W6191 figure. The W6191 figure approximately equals 4.21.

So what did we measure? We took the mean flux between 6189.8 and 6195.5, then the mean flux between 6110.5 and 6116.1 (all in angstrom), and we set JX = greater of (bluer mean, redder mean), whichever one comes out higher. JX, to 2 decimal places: 4.53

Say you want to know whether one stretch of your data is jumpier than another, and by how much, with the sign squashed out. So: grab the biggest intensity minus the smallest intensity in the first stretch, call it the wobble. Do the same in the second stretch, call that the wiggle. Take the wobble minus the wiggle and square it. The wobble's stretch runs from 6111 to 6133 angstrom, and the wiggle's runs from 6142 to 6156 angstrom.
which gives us 0.001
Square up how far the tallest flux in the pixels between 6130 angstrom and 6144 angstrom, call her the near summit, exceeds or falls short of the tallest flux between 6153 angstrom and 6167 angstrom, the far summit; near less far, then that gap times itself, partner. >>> 0.00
